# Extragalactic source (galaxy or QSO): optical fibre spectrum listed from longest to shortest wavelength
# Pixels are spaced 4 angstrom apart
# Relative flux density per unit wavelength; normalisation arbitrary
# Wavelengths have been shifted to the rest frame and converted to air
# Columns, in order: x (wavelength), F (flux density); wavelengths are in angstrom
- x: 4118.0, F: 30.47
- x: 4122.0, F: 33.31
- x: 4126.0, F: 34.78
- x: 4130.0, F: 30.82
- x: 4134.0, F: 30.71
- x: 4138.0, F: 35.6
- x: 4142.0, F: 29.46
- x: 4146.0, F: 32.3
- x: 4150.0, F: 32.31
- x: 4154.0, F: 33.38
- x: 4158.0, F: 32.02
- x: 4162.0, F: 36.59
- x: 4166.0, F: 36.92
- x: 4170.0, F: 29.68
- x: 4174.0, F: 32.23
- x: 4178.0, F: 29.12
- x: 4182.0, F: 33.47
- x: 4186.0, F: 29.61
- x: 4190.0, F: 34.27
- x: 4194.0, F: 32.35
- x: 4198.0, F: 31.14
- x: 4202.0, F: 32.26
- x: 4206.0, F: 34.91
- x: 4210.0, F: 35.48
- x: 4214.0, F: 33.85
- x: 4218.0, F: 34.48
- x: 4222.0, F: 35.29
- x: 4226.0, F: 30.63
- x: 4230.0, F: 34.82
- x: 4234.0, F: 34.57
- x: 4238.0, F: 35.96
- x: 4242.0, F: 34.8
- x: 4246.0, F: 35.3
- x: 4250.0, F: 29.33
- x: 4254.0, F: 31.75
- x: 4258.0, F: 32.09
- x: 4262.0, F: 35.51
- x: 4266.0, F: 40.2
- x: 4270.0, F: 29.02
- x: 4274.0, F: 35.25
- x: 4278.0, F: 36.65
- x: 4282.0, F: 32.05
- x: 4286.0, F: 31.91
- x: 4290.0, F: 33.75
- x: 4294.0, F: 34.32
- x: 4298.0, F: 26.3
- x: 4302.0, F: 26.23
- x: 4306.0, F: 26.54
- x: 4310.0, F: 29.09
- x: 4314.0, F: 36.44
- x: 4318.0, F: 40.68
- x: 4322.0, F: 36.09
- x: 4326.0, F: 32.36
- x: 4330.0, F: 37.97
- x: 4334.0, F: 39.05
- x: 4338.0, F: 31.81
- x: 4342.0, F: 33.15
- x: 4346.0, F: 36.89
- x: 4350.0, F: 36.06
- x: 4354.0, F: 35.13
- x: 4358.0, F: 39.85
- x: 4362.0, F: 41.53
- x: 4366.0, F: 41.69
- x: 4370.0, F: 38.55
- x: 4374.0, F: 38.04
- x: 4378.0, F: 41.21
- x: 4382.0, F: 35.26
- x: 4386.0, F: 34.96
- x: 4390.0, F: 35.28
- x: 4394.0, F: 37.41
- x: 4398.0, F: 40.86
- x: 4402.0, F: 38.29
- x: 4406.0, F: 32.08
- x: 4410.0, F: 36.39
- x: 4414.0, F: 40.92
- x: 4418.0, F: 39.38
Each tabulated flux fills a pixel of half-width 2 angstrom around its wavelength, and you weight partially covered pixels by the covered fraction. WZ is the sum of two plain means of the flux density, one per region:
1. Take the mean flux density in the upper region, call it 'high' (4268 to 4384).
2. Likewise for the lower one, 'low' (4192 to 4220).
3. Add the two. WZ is 68.4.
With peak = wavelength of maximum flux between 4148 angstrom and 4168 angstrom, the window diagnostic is 4166.0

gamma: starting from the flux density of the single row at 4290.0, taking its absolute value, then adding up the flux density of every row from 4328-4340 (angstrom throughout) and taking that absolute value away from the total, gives 75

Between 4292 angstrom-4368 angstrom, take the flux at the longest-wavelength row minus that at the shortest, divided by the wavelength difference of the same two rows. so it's 0.10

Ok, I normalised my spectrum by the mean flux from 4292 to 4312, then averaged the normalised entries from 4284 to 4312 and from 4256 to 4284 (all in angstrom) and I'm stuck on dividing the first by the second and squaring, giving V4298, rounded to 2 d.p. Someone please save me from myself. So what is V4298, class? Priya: 0.75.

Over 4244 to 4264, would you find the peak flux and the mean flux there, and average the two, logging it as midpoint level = 34.2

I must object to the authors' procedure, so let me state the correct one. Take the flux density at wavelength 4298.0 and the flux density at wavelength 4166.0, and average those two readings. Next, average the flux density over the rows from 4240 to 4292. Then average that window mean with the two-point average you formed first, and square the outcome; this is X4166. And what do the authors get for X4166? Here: 1065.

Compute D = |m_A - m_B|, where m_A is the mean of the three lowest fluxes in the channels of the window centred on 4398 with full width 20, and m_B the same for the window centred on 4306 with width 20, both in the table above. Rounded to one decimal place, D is 8.6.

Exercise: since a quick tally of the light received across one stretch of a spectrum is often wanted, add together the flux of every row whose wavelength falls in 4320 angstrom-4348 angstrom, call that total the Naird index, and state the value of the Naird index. 247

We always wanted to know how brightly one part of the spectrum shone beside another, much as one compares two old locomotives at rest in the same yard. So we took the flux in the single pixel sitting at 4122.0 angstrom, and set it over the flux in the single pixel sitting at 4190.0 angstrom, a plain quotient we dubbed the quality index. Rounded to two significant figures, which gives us 0.97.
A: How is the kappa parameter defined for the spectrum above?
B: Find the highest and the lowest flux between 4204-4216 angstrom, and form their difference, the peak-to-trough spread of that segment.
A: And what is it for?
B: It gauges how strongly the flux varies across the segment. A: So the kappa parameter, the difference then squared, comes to 3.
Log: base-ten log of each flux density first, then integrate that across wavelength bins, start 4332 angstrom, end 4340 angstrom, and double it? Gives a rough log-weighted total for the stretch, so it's 24.8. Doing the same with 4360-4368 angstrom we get 25.9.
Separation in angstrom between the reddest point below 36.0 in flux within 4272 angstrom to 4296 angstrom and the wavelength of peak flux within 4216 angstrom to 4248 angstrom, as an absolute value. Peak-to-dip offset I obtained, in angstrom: 56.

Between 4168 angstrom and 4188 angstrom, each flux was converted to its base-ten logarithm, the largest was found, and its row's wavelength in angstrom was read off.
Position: 4182.0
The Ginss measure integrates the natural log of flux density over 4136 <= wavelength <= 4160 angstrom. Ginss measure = 84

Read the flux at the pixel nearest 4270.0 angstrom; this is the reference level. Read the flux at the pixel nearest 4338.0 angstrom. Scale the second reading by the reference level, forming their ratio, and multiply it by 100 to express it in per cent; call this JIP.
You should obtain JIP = 110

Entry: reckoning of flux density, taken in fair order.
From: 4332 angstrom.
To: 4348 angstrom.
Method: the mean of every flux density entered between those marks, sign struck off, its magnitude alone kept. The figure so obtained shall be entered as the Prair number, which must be 35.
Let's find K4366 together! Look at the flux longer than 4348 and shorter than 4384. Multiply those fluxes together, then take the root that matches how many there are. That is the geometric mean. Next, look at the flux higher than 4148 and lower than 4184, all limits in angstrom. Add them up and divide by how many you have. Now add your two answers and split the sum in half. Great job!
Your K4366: 35.7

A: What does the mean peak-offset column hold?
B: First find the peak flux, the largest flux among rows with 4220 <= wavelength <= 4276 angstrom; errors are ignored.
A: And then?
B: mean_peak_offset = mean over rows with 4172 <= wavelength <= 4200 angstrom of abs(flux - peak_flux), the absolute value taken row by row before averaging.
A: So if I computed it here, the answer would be 8.5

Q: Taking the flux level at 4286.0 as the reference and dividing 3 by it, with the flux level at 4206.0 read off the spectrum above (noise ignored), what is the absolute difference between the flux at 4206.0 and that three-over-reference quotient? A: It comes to 35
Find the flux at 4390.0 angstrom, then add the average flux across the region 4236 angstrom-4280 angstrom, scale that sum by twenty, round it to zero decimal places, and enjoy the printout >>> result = 1389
